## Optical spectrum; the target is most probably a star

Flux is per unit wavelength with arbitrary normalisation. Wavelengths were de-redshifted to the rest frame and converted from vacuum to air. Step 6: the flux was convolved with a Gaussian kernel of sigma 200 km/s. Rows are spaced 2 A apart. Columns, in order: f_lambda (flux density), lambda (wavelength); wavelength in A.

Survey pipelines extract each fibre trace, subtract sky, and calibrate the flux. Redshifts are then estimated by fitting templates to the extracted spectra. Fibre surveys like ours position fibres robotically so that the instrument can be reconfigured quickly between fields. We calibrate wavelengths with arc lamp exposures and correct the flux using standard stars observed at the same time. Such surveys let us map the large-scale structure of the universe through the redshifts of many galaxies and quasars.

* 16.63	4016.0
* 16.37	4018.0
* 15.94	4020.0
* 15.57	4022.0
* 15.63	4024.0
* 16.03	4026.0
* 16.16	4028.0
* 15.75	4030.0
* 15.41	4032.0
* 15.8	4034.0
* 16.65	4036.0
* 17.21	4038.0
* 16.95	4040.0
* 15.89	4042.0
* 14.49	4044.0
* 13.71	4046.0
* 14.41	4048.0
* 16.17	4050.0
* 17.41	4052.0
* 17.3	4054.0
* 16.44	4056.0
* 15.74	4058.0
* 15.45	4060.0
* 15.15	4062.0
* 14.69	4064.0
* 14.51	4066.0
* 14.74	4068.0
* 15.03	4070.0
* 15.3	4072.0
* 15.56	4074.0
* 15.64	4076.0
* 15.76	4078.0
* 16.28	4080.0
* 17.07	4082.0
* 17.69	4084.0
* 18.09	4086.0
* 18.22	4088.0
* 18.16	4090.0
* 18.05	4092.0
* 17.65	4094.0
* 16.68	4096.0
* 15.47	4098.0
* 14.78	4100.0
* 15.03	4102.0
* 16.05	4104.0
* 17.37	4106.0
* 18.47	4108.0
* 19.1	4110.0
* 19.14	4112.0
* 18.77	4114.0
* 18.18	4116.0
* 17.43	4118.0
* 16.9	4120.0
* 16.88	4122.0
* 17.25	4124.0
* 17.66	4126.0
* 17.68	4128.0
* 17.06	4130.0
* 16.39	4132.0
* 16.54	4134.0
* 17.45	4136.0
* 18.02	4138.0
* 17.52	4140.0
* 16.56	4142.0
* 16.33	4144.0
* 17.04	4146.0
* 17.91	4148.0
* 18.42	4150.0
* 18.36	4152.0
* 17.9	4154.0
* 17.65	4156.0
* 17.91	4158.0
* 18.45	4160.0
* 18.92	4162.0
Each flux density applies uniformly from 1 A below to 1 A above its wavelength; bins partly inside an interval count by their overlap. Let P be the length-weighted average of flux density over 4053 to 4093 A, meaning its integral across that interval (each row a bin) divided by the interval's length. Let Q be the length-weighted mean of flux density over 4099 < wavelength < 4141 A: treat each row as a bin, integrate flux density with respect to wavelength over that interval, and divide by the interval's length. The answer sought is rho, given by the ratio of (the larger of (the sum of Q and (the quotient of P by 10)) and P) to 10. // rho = 1.89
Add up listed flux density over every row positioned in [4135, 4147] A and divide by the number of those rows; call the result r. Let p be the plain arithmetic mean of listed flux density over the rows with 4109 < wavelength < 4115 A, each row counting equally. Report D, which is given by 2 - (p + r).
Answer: -34.2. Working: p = 19.0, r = 17.2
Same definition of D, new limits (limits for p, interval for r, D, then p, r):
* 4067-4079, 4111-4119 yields -31.7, 15.3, 18.4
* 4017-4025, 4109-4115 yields -32.9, 15.9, 19.0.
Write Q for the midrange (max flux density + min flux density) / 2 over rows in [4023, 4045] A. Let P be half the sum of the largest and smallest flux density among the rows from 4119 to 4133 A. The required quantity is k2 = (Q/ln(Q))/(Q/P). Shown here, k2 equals 6.2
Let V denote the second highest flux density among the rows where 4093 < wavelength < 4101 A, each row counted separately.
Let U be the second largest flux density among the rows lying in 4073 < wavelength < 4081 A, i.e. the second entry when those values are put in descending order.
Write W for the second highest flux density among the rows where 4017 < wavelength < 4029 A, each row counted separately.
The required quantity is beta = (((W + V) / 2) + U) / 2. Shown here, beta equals 16.1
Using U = 15.76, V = 16.68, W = 16.16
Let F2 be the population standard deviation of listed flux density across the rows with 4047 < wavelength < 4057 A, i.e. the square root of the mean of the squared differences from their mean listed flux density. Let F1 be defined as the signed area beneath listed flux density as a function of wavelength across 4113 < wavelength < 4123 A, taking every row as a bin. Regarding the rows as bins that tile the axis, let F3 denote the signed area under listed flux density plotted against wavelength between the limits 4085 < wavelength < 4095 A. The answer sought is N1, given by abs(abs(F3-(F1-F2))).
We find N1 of 5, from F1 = 176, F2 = 1.1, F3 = 180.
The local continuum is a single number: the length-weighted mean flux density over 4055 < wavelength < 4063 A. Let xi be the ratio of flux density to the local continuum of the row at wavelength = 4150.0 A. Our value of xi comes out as 1.17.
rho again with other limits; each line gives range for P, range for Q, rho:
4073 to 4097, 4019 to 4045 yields 1.77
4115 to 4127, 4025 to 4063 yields 1.76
